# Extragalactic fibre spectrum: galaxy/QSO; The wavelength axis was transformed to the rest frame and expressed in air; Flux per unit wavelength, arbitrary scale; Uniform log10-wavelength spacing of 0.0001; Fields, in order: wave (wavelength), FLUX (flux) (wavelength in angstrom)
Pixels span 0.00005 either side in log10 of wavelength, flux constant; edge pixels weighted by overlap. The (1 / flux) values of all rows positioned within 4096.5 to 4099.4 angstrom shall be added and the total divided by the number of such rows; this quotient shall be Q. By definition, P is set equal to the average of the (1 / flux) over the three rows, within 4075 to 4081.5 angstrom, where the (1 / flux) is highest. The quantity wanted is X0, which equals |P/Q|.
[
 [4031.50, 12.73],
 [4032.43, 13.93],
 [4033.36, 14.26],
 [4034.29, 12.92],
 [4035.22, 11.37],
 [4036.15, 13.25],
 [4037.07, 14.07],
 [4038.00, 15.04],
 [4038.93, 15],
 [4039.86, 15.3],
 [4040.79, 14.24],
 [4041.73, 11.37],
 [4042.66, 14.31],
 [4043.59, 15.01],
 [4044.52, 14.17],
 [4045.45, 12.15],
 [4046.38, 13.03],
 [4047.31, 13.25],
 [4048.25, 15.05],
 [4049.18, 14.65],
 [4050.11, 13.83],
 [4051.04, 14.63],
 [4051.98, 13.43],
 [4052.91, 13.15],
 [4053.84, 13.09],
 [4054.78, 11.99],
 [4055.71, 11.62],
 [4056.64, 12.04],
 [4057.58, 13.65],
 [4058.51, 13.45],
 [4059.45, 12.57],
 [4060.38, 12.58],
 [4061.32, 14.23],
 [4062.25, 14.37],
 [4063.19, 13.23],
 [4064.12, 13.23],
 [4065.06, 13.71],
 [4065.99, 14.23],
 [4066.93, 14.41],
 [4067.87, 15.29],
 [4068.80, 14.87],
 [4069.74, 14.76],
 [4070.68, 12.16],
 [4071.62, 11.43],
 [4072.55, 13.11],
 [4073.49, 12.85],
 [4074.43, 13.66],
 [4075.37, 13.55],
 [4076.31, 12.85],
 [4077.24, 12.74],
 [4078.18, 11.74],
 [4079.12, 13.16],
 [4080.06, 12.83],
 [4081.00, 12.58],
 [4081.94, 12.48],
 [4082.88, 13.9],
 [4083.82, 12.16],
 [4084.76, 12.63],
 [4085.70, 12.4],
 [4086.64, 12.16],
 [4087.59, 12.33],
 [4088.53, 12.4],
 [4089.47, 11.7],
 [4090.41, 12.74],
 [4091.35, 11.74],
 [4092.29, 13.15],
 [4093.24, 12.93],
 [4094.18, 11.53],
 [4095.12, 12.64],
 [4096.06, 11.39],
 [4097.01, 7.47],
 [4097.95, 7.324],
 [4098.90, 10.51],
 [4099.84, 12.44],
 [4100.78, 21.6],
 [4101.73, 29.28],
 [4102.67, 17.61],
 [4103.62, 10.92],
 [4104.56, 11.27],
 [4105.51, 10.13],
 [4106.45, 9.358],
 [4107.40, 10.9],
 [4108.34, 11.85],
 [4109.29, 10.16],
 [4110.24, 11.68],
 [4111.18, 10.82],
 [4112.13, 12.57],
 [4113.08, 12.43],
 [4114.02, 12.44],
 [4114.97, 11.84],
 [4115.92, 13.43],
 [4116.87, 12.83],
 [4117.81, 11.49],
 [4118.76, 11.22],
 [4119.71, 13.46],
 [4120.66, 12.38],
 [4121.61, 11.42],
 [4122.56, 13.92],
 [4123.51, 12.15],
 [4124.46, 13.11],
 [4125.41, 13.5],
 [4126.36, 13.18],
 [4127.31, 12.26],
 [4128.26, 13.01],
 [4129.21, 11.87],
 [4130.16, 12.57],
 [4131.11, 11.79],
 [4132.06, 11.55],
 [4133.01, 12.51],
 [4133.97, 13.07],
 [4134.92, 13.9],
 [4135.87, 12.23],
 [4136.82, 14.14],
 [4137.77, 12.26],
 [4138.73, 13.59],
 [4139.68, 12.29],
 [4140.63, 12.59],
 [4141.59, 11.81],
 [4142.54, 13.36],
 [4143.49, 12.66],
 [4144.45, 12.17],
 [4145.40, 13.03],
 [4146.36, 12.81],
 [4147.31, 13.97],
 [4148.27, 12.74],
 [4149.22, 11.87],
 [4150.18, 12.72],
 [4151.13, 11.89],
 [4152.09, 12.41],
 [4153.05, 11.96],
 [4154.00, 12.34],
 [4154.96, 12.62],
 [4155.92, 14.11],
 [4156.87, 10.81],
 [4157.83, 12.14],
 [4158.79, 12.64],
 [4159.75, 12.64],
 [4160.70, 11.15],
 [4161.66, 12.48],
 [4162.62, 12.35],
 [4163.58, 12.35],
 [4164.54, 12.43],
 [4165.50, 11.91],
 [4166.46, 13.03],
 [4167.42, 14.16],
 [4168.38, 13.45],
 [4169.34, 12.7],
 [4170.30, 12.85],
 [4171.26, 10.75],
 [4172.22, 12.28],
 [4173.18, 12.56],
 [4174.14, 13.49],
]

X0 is 0.67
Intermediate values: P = 0.0811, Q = 0.122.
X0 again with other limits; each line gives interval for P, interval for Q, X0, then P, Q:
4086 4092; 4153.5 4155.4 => 1.05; 0.0843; 0.080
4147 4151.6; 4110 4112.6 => 0.96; 0.0823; 0.086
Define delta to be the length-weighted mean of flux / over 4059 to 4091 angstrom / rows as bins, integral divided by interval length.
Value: 13.1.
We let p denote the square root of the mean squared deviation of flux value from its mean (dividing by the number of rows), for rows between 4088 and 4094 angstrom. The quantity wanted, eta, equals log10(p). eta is -0.3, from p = 0.6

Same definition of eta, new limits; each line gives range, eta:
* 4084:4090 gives -0.5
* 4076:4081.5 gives -0.4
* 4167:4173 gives 0.0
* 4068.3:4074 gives 0.1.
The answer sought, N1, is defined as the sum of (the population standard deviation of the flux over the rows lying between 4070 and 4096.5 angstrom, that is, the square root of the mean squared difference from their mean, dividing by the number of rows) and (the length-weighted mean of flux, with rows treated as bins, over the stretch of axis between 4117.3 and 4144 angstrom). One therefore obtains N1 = 13.3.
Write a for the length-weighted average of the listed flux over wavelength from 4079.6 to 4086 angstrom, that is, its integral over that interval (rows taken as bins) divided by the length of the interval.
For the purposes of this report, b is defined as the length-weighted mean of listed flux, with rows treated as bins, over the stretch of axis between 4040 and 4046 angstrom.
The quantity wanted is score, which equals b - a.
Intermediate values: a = 12.7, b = 13.6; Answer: 0.9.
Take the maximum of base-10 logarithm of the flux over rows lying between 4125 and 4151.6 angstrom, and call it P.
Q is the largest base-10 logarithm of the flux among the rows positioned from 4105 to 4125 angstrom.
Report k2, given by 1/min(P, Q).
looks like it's 0.874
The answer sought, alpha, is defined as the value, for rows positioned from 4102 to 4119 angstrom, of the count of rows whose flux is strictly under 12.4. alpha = 12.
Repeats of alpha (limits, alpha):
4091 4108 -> 11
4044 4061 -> 4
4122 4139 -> 7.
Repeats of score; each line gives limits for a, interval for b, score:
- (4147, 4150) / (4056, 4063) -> 0.5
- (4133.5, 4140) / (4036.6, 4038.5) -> 1.5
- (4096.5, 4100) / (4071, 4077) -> 3.7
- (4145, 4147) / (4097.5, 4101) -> -0.6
